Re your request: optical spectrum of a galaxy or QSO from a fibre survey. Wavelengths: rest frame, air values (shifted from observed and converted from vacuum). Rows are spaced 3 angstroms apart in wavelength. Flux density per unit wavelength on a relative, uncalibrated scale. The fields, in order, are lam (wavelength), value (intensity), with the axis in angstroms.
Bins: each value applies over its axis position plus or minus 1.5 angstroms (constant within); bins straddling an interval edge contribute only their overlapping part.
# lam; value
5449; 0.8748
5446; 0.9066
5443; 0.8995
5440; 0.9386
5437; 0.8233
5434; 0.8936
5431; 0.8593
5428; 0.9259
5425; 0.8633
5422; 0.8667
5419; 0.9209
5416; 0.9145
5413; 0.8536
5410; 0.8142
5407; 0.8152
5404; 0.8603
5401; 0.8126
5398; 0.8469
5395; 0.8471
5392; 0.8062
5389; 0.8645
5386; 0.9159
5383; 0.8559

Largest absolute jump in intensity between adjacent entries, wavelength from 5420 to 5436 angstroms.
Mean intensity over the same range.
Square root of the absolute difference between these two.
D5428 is 0.903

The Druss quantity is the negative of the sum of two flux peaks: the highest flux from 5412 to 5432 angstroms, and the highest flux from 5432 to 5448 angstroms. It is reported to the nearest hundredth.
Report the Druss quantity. -1.86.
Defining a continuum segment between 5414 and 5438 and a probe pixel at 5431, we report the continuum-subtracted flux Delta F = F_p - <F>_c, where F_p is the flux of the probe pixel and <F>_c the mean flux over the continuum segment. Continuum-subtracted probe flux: -0.02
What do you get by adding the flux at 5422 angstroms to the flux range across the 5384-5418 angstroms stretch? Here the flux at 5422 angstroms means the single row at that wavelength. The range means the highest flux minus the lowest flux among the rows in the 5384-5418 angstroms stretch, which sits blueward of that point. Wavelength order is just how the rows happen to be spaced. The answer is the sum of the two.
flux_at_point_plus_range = 0.976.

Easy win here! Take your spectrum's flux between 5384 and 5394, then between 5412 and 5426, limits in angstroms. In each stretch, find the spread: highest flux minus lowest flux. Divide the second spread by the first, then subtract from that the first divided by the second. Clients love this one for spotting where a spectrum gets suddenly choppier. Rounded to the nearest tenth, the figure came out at -1.0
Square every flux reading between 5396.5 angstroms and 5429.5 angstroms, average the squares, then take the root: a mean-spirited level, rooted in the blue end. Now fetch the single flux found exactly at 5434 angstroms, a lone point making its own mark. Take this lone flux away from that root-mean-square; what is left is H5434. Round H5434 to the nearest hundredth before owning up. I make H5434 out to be -0.03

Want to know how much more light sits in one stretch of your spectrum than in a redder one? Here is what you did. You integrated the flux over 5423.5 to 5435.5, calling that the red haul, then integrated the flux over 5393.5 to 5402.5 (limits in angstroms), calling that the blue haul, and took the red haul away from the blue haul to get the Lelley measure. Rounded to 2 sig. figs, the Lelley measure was -3.1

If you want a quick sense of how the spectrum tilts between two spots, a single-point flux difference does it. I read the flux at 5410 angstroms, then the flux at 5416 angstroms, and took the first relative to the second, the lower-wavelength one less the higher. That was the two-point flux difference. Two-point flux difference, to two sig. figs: -0.10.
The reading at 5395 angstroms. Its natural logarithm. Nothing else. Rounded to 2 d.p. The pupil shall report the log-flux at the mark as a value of -0.17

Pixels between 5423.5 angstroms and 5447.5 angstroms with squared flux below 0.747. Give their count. 3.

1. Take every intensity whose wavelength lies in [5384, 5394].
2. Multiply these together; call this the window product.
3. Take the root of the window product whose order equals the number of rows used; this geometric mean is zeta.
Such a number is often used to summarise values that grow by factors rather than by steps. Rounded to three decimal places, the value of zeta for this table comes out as 0.861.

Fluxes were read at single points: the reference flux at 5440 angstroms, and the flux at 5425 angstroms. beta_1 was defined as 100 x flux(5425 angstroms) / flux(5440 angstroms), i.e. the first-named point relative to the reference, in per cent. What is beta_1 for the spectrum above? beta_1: 92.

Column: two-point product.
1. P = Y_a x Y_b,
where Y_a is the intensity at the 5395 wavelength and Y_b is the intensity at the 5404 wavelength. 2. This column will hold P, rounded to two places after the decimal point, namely 0.73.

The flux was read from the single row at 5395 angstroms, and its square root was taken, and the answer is 0.920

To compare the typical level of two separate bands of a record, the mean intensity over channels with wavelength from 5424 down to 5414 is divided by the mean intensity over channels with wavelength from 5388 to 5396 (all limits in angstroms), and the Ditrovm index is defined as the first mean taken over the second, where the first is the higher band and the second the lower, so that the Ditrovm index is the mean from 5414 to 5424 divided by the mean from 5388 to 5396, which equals 1.07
